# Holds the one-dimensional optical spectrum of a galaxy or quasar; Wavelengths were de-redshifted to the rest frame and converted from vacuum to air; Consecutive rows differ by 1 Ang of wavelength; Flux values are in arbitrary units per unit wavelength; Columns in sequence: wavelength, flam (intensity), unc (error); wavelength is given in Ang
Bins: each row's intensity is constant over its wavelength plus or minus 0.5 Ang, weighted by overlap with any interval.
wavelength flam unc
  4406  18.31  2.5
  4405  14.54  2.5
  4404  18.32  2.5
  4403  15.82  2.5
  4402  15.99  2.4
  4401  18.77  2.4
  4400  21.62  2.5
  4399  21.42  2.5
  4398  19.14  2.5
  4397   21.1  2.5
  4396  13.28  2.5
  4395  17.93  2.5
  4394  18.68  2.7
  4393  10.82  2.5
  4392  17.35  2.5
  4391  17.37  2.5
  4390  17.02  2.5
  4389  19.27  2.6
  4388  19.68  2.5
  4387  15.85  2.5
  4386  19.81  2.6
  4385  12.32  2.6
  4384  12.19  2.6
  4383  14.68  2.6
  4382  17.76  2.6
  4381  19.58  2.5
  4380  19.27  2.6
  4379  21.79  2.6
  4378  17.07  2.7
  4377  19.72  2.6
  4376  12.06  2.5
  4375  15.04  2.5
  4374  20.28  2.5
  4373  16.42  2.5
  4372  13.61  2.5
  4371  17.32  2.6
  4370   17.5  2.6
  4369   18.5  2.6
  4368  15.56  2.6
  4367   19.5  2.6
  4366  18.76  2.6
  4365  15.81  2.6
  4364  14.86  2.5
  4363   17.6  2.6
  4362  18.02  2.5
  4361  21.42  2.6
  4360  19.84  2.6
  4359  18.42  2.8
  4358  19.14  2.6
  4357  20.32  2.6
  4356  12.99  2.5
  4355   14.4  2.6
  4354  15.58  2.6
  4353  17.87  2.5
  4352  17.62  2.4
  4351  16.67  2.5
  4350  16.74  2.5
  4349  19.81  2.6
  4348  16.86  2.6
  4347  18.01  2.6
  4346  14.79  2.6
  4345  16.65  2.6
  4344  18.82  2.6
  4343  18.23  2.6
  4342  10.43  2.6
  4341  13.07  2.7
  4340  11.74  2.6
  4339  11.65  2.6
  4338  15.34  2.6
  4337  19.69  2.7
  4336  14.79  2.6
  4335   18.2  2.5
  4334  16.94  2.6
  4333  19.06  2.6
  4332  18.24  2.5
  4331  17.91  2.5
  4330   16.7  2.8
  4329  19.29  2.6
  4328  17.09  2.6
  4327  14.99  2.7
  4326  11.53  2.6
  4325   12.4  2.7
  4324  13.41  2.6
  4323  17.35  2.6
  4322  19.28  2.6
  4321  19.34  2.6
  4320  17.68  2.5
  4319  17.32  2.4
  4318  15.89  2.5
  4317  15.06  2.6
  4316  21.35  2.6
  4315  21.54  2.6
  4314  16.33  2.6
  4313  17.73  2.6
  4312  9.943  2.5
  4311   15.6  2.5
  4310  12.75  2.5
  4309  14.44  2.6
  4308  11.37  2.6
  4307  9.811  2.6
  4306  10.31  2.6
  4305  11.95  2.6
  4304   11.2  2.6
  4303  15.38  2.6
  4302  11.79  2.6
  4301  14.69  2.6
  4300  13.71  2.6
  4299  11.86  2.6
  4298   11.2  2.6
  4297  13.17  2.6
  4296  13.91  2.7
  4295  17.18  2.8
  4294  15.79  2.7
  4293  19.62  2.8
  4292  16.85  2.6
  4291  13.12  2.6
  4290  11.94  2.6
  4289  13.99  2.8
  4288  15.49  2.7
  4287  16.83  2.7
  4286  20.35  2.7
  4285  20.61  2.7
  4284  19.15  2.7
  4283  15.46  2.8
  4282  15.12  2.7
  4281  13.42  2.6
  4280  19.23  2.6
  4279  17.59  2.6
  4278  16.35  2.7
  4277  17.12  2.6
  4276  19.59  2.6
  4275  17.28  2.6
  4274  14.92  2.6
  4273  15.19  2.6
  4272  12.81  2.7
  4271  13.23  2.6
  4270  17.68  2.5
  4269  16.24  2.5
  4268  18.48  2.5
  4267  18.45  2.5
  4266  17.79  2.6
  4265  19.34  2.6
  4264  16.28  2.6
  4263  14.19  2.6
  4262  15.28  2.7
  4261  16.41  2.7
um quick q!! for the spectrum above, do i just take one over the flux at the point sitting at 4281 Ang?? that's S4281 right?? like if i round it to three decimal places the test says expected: 0.075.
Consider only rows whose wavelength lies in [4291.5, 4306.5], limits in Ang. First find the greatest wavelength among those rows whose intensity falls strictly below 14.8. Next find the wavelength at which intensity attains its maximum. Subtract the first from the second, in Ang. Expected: -13 Ang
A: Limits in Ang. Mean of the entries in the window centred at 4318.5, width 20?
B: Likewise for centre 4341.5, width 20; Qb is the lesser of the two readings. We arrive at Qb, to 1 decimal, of 16.1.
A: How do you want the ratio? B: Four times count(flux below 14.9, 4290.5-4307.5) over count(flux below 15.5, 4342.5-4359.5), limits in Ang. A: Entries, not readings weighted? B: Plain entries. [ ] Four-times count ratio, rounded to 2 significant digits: 16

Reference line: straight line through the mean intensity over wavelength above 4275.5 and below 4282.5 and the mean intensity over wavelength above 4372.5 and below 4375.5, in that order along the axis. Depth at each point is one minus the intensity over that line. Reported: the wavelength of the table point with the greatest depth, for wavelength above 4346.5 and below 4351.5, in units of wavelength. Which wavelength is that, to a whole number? 4351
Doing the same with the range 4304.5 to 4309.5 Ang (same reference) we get 4307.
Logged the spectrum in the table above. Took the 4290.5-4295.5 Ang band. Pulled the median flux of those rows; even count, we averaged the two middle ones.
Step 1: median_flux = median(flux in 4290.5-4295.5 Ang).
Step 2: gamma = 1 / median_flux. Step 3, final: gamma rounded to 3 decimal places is 0.059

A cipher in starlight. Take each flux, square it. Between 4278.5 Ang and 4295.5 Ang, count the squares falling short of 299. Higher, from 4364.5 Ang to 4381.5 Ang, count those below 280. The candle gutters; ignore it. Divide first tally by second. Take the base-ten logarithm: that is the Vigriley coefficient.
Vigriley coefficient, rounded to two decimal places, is 0.26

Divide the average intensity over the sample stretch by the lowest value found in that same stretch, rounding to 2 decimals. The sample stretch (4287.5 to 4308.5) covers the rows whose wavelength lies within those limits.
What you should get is 1.38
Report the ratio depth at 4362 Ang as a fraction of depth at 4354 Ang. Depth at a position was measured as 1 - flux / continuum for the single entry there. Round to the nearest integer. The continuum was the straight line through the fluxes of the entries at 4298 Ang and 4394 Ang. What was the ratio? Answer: 106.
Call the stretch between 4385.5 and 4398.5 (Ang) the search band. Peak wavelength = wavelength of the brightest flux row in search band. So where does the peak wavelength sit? 4397 Ang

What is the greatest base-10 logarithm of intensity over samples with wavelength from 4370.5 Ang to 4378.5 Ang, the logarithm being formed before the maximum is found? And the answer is 1.31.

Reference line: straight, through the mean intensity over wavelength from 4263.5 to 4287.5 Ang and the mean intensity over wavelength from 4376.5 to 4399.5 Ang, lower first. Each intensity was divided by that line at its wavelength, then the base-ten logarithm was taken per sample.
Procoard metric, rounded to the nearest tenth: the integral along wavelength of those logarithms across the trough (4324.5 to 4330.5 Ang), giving -0.3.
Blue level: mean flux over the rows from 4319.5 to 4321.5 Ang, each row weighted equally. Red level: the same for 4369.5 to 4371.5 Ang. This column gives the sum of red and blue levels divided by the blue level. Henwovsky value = 1.94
